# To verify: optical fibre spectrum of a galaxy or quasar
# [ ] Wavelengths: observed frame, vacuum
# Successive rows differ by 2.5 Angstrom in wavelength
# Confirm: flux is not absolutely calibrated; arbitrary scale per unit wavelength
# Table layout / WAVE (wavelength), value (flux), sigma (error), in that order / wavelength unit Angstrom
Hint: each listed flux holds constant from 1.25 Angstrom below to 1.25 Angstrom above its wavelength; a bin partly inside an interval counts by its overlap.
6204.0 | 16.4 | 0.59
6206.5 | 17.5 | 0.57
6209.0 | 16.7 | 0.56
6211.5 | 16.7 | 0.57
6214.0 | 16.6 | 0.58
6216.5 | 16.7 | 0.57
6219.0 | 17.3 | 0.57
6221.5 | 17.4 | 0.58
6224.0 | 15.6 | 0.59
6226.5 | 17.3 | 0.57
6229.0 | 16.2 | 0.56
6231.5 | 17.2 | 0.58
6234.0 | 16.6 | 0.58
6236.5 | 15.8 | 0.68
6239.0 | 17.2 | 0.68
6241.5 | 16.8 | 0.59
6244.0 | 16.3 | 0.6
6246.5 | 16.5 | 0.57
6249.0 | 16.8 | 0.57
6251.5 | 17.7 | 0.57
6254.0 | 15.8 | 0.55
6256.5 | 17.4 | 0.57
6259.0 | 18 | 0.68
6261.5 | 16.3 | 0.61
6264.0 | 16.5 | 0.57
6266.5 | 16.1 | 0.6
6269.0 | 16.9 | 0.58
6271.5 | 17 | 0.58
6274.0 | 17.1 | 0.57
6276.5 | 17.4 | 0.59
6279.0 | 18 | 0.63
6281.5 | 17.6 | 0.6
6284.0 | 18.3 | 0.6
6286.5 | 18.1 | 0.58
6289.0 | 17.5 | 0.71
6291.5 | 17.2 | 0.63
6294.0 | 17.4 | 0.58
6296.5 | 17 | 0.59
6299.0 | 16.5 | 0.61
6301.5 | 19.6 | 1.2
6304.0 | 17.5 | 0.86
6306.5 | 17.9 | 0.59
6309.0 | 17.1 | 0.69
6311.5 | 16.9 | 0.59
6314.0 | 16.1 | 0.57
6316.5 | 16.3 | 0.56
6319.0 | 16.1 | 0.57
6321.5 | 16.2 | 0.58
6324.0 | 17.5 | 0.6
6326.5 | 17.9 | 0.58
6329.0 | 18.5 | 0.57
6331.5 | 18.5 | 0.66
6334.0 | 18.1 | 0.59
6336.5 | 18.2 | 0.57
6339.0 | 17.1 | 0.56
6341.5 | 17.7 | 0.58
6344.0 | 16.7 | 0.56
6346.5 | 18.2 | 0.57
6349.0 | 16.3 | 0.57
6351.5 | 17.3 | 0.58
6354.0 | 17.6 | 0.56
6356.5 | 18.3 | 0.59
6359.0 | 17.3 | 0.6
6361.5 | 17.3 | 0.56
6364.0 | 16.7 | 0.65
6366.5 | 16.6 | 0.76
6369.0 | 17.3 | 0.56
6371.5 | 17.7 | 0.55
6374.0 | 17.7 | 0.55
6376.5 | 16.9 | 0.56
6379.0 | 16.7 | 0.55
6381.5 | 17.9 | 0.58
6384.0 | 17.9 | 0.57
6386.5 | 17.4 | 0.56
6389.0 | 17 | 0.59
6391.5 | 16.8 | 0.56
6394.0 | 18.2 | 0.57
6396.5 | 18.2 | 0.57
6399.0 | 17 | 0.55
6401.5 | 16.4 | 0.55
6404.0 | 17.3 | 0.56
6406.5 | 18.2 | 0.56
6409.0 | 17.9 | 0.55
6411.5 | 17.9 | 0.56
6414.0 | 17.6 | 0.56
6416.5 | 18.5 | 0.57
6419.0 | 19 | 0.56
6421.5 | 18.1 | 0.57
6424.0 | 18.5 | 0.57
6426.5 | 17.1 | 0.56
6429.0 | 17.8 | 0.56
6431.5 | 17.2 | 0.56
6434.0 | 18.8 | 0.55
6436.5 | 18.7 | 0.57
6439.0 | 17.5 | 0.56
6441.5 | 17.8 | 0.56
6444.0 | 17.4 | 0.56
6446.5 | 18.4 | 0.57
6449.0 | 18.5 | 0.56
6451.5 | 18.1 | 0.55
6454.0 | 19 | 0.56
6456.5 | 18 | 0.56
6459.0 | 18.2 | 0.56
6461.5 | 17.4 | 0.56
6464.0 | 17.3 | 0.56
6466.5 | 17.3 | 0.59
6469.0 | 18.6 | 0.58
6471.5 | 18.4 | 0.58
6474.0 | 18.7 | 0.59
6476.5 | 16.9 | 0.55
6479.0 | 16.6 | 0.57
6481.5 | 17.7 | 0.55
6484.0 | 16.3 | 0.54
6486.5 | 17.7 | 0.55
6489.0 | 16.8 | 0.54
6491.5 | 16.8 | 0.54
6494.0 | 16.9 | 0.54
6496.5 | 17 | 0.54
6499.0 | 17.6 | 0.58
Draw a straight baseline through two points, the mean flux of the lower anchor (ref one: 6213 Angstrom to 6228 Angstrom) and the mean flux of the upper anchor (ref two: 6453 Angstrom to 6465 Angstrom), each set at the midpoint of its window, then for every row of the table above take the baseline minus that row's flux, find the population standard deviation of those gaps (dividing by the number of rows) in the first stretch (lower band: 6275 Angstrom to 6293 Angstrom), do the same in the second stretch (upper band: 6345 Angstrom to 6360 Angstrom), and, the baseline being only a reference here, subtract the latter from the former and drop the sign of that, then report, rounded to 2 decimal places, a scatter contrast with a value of 0.28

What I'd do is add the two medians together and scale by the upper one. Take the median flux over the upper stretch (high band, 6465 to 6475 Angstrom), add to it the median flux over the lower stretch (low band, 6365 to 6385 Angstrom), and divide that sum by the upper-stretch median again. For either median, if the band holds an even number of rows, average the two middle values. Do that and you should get 1.95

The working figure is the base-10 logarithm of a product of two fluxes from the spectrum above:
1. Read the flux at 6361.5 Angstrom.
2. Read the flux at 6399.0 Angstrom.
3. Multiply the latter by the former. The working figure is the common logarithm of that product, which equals 2.47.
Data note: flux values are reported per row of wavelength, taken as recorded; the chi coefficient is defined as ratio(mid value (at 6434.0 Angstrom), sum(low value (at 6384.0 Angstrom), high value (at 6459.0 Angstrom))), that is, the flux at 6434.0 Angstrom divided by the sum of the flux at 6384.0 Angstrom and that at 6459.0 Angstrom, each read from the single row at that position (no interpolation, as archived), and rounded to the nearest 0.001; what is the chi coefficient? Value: 0.521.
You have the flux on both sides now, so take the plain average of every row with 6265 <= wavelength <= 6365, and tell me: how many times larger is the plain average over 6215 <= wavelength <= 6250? 0.961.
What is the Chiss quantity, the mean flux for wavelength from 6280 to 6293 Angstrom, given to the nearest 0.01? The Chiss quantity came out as 17.74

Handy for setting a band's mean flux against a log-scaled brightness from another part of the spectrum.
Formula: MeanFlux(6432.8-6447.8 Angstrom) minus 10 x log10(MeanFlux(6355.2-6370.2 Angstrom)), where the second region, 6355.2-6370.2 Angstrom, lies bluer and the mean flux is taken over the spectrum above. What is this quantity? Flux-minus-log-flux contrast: 5.7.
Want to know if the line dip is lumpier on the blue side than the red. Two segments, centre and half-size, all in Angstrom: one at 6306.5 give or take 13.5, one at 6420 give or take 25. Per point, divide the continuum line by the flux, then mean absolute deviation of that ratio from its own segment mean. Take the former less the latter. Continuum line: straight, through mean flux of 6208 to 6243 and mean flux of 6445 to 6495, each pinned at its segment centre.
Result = 0.010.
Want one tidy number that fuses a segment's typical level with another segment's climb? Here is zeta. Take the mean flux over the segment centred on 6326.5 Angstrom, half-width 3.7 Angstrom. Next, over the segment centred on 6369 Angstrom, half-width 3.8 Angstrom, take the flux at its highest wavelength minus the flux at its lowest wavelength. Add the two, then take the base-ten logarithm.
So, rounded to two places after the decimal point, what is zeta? 1.28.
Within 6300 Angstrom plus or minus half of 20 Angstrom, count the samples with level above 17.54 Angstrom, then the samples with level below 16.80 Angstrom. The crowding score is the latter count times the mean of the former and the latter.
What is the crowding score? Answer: 1.5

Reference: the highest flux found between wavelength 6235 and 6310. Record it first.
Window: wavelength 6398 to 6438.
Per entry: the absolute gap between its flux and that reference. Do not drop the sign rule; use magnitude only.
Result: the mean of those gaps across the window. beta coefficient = 1.7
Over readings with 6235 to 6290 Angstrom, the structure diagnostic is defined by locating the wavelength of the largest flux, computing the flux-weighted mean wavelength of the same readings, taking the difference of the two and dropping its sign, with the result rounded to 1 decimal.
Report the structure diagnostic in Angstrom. 20.9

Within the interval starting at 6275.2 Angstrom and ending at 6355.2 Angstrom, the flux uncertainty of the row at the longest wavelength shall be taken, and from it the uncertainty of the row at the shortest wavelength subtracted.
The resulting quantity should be -0.030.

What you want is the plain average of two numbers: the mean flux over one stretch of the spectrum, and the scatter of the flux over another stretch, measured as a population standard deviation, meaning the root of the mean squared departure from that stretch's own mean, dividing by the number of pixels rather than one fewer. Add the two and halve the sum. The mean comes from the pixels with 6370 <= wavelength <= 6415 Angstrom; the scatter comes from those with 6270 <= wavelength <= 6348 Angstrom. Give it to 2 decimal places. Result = 9.14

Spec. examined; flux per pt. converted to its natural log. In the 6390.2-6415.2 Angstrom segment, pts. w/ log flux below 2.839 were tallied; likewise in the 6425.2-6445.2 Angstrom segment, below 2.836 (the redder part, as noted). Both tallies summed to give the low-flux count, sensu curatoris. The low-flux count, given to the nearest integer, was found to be 3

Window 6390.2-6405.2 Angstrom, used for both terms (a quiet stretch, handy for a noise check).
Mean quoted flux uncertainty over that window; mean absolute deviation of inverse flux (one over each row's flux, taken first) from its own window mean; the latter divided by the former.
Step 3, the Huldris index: 0.0035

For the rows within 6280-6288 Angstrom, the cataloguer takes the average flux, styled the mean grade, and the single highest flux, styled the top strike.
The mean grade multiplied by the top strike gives 329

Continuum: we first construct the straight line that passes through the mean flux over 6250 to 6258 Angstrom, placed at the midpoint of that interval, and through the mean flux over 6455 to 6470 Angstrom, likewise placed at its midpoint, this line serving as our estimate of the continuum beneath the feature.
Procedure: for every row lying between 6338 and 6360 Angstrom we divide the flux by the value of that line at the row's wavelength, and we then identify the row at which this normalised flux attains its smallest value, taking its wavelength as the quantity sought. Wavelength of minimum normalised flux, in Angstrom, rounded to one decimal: 6349.0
